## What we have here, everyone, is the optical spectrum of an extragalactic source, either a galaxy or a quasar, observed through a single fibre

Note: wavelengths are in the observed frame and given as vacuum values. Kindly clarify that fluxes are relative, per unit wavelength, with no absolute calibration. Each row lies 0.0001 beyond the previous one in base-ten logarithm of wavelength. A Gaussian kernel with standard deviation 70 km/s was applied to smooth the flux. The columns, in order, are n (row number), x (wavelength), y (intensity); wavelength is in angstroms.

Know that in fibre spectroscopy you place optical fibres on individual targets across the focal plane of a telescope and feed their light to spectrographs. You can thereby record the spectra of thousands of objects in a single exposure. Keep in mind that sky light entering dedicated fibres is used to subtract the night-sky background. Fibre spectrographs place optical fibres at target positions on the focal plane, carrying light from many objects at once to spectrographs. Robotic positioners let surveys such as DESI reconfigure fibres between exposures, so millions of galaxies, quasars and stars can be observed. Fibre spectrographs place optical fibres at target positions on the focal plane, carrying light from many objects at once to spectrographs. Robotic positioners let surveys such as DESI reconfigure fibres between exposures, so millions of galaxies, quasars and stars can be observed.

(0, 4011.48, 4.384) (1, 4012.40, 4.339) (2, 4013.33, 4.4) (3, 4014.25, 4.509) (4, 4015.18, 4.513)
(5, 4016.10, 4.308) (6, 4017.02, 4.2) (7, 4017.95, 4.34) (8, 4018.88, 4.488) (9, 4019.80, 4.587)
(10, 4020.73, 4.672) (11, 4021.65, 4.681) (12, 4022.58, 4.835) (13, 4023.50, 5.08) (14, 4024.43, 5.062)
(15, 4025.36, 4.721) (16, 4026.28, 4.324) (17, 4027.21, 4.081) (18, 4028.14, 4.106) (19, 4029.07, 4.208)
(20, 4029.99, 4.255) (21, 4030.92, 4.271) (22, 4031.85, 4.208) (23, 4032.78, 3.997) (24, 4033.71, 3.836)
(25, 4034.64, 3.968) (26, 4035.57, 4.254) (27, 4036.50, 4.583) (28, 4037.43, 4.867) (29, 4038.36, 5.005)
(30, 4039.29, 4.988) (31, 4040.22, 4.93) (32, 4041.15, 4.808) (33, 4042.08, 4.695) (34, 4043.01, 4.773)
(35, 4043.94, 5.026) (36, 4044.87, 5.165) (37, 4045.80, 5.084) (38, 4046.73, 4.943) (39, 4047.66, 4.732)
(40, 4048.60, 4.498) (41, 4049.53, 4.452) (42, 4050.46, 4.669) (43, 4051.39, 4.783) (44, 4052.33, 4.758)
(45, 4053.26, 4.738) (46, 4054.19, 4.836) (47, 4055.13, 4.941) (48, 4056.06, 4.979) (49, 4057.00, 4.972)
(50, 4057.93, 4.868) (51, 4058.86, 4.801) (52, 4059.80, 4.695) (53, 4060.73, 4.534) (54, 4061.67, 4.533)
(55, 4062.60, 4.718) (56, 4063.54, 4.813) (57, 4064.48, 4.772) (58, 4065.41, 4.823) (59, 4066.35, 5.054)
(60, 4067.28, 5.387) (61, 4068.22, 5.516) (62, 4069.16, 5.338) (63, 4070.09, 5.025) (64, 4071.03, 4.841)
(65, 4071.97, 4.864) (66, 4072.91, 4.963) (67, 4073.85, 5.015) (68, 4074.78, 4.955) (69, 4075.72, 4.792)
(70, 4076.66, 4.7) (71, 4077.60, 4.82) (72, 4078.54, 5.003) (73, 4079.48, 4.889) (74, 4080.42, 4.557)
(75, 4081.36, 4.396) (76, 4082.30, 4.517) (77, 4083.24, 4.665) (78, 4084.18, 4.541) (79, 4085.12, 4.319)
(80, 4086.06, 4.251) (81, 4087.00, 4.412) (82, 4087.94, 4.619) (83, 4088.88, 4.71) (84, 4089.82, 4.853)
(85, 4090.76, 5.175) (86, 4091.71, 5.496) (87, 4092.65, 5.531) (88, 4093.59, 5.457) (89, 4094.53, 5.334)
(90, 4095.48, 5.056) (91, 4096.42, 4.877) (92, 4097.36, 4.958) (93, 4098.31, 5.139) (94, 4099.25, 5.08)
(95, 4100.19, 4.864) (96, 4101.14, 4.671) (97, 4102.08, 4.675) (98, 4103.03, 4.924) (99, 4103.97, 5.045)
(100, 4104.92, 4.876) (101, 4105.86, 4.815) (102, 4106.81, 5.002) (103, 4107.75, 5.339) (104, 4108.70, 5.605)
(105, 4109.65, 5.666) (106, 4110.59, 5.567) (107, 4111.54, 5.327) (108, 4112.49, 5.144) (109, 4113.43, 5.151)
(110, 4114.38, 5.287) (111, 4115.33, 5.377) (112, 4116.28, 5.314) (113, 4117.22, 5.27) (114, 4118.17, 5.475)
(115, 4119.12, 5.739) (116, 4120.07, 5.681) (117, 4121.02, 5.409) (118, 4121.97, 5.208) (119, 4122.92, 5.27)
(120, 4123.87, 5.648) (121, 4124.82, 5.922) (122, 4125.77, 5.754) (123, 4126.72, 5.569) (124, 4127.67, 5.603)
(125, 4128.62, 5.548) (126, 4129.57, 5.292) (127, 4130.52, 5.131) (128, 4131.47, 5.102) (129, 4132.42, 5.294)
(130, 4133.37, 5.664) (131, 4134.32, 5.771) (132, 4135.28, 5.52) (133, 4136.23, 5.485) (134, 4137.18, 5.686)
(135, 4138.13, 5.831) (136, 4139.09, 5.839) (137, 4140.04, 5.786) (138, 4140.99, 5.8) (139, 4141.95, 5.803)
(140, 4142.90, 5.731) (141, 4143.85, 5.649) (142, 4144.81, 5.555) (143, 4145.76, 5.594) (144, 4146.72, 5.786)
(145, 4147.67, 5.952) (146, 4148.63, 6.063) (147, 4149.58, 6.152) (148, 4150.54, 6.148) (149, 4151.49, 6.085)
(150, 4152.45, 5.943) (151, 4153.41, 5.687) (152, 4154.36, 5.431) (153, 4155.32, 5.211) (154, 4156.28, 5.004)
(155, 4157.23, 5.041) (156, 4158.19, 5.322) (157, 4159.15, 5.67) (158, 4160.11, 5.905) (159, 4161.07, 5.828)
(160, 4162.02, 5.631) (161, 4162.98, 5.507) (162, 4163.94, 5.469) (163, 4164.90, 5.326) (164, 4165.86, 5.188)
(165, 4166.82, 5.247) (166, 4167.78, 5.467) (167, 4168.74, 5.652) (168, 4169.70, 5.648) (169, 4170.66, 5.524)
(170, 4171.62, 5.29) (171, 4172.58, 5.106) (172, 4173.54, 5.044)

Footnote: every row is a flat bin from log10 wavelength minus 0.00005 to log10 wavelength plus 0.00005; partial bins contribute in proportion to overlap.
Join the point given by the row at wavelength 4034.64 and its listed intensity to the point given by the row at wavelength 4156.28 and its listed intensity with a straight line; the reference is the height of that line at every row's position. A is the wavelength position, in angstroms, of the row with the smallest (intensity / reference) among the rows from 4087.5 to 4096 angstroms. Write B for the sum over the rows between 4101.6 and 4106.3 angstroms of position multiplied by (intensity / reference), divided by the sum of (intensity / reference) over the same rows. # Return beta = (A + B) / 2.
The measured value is 4096.0 angstroms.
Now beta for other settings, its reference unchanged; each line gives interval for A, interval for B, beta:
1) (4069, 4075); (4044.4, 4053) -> 4059.8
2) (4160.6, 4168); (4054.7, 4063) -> 4112.3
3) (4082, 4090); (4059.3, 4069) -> 4075.1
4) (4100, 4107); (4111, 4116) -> 4107.8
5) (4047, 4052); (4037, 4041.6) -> 4044.4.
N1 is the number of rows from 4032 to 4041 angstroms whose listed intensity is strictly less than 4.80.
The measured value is 5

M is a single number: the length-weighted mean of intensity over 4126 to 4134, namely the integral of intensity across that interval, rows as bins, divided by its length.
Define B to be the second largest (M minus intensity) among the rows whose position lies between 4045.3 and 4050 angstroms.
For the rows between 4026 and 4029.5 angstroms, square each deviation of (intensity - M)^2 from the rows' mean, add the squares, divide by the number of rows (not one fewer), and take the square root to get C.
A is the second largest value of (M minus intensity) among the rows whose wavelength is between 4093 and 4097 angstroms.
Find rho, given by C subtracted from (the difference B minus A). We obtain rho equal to 0.3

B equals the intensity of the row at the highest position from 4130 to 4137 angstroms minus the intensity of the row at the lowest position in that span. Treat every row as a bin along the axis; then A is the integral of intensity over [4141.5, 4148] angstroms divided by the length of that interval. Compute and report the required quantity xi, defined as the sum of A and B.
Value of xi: 6.1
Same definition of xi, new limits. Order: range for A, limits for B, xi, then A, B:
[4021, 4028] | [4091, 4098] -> 4.1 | 4.7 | -0.5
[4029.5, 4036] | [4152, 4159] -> 3.5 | 4.1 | -0.6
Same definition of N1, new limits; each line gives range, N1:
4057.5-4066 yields 5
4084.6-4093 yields 5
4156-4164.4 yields 0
